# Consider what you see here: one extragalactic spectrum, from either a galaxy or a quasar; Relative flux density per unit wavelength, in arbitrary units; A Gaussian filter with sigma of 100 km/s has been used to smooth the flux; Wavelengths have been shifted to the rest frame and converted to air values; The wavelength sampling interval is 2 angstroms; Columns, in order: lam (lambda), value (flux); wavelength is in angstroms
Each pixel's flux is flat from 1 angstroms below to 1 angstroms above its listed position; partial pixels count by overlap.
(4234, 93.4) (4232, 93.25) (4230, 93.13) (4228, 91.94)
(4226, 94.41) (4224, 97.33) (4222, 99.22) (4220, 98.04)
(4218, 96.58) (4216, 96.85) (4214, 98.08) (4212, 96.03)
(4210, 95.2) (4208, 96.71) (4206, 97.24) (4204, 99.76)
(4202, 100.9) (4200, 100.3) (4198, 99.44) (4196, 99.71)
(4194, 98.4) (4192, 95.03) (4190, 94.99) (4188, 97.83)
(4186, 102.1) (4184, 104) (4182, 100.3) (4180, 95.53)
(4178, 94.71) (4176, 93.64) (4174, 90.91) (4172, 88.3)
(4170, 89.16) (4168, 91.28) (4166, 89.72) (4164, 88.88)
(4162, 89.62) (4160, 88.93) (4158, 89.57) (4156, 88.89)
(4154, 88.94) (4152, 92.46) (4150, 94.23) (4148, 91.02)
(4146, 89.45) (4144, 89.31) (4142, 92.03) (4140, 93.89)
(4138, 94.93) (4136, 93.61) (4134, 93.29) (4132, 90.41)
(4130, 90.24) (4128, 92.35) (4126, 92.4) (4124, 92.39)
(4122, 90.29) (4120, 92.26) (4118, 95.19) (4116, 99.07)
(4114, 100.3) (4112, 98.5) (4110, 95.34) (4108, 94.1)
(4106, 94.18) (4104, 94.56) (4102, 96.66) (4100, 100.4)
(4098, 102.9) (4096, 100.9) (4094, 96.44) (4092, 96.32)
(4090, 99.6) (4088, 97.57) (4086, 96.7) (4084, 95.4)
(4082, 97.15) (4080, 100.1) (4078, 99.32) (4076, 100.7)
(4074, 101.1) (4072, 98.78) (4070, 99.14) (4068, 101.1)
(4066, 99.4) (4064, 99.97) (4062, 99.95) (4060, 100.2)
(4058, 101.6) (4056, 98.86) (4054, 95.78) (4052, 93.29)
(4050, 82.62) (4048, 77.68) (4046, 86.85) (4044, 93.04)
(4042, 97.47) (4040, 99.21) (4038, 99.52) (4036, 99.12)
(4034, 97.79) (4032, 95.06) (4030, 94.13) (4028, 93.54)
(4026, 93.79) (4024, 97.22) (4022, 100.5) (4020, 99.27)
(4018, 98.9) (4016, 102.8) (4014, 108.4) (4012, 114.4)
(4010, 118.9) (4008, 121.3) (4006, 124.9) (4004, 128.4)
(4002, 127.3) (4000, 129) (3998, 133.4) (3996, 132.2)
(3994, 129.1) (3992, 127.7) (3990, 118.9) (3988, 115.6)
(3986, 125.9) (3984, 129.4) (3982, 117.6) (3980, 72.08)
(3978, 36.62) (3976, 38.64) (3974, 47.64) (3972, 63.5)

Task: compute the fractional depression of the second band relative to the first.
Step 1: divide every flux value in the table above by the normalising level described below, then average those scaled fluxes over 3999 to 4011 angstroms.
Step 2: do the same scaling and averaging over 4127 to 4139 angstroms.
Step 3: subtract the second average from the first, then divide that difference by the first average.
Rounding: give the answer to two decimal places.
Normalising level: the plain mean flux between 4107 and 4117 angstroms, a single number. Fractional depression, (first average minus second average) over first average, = 0.26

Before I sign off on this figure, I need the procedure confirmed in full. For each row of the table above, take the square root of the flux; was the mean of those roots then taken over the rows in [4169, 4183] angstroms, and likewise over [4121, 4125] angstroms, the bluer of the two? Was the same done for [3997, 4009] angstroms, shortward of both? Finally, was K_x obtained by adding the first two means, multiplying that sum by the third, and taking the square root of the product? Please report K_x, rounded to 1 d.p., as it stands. 14.7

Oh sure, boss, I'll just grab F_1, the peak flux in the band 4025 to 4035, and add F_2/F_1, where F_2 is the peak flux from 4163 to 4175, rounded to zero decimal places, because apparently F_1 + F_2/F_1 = 99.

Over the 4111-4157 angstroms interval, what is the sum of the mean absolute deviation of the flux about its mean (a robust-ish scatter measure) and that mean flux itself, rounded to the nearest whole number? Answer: 95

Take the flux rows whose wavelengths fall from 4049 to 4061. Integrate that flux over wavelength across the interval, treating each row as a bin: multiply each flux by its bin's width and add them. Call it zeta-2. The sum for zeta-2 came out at 1145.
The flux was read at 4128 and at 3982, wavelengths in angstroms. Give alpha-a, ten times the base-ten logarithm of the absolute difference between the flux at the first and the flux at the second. 14.0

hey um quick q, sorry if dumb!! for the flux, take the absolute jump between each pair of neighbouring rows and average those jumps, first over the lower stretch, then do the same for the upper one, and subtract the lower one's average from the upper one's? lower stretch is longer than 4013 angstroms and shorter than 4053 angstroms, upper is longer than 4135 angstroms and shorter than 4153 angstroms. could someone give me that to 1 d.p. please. -1.5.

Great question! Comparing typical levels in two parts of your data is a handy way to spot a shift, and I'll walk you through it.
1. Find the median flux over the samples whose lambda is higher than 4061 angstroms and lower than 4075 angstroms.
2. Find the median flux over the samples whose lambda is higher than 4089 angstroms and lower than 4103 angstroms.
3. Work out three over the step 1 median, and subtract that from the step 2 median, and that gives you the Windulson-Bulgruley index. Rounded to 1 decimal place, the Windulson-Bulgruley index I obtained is 99.6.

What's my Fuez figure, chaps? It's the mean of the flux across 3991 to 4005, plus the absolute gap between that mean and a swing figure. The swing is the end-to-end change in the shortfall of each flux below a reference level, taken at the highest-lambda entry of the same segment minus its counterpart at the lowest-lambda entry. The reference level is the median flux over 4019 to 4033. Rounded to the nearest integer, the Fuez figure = 260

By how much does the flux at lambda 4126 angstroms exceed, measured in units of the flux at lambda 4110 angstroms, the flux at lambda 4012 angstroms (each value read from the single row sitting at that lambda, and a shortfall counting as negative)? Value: -0.23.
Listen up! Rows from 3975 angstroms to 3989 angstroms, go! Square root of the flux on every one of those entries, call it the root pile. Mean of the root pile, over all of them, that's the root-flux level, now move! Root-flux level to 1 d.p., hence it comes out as 9.3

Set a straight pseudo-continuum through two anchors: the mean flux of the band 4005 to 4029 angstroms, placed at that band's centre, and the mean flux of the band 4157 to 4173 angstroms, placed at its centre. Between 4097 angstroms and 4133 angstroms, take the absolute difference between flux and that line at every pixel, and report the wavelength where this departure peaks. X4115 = 4098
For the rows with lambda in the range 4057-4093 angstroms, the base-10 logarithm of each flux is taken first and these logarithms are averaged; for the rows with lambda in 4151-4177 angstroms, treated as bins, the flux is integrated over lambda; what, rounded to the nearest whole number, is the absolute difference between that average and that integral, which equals 2339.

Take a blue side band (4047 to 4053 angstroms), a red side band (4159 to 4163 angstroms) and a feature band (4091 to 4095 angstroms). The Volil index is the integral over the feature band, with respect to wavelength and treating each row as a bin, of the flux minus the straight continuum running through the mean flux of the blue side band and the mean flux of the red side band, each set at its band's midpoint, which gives 40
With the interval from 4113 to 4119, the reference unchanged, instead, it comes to 65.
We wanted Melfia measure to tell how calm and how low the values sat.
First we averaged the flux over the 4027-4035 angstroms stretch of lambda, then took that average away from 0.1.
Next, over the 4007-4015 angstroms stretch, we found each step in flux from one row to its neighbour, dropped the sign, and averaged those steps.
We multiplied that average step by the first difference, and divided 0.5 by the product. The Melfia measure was -0.0012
